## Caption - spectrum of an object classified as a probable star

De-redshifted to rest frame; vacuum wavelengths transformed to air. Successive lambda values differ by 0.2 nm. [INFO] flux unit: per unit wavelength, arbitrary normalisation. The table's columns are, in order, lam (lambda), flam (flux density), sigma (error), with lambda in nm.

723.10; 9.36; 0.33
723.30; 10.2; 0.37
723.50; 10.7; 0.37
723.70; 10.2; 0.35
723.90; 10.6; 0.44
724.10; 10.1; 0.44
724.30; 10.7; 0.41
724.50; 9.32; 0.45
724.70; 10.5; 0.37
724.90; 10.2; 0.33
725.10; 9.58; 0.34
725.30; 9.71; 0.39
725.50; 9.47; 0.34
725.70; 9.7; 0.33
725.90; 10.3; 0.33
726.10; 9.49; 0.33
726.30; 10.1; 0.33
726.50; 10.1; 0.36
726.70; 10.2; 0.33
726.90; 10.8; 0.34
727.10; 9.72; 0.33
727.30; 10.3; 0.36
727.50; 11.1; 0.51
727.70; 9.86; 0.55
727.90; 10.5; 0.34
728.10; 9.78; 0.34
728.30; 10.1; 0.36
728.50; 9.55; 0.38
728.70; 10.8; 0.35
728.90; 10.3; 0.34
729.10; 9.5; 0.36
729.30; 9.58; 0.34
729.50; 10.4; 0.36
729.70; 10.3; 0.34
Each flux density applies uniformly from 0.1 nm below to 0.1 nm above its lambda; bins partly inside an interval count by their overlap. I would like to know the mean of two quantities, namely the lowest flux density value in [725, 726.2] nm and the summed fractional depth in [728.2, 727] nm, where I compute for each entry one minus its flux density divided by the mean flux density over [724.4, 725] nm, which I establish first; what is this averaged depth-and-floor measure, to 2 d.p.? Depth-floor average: 4.67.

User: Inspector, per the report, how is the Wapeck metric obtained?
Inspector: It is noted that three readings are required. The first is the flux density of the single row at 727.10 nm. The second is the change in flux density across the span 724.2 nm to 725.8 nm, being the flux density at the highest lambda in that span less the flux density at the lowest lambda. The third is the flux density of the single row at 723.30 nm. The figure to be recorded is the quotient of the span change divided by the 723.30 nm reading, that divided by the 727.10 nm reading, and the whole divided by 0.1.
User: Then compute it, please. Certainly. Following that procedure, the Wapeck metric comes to -0.10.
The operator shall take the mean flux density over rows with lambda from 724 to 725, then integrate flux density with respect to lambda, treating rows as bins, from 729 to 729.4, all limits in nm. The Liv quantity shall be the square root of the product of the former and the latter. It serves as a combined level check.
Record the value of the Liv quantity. 6.2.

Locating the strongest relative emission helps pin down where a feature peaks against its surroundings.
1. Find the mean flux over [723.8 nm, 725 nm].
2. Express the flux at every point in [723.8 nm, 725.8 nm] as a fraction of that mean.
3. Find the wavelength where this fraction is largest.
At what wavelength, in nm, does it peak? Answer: 724.30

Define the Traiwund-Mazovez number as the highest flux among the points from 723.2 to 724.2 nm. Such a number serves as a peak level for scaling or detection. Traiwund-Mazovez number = 10.7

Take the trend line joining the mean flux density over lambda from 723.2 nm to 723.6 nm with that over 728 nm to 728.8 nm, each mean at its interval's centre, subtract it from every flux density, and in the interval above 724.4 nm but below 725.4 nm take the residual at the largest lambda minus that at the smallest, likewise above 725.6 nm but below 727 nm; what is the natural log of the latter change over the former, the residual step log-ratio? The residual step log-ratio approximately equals 1.0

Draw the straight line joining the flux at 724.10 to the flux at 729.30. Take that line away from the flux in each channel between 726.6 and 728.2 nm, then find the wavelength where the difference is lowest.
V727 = 727.10 nm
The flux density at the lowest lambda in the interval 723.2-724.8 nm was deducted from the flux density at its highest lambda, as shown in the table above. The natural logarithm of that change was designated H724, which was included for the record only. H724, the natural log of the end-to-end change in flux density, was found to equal -1.2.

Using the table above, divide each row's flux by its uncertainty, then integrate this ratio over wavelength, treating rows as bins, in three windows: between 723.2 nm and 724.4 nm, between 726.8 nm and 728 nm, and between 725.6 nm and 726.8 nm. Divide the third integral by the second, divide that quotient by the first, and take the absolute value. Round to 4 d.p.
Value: 0.0351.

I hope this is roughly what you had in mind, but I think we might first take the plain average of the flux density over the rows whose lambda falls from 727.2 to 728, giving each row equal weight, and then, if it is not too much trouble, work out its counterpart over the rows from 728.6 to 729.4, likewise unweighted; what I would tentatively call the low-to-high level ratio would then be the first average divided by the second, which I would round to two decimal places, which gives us 1.04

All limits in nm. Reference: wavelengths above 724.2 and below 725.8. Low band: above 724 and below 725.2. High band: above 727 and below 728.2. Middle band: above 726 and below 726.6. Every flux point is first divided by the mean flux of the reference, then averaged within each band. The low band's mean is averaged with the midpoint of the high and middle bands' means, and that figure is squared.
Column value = 1.03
